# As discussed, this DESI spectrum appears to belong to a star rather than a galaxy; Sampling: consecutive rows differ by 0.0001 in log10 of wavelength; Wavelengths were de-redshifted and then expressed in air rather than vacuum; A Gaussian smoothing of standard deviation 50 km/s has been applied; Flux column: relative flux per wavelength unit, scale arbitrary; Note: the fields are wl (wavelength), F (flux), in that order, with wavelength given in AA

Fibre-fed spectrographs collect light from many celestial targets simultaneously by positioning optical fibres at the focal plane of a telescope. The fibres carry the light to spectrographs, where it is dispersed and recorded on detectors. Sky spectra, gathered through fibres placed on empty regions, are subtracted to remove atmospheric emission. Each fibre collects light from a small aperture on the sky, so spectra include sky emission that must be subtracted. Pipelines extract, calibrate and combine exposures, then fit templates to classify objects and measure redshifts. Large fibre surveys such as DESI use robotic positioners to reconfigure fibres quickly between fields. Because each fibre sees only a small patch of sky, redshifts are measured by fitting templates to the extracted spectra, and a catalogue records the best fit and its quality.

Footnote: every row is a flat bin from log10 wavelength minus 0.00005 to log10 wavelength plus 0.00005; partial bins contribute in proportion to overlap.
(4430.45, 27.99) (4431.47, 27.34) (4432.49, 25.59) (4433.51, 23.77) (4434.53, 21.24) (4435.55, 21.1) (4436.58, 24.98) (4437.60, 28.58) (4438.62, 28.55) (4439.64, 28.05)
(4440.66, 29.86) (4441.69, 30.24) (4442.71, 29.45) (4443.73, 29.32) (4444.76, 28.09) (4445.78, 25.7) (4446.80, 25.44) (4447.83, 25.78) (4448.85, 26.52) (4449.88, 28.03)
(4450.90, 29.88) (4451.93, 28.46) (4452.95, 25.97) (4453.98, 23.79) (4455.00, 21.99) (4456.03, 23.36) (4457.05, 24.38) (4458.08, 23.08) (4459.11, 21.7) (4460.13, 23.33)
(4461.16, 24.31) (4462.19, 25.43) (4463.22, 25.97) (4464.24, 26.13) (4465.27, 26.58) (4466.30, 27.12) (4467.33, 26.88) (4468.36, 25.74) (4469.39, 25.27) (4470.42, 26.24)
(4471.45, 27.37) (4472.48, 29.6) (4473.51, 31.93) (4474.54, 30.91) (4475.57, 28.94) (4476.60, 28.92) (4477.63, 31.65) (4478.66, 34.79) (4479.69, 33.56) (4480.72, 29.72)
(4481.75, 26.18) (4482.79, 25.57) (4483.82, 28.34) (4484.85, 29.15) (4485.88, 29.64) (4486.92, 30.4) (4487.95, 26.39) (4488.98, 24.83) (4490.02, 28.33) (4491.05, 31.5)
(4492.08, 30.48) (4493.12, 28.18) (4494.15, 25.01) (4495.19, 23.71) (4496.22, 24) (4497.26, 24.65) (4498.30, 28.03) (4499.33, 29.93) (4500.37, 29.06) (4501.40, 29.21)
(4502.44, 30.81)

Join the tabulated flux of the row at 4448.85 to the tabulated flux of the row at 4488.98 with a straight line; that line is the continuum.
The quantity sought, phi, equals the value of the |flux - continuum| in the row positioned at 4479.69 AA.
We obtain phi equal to 8.34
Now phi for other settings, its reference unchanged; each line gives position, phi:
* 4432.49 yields 1.62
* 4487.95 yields 1.52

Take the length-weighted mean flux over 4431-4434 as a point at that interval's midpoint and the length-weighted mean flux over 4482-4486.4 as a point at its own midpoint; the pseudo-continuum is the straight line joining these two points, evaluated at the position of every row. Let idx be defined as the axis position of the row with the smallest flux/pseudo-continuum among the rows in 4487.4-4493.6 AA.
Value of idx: 4488.98 AA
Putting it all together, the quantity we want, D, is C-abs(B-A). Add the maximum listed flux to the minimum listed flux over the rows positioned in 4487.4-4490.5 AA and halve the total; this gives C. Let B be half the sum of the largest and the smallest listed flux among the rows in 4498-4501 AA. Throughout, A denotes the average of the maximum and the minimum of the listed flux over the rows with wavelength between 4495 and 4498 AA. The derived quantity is 21.8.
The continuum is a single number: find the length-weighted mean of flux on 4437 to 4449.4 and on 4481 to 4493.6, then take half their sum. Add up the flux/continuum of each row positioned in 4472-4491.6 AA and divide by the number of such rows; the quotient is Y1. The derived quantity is 1.05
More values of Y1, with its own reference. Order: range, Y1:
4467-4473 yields 0.96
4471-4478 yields 1.06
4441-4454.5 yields 0.98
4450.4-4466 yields 0.89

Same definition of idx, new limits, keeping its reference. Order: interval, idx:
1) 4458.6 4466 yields 4459.11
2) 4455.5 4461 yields 4459.11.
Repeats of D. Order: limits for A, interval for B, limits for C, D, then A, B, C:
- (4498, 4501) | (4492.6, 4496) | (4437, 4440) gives 25.3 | 29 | 26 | 28.3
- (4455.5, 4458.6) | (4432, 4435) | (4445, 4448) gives 25.3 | 24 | 23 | 25.6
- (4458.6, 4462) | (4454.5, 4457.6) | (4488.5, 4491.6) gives 28.0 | 23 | 23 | 28.2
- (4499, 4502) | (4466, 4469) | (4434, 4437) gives 20.0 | 29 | 26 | 23.0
